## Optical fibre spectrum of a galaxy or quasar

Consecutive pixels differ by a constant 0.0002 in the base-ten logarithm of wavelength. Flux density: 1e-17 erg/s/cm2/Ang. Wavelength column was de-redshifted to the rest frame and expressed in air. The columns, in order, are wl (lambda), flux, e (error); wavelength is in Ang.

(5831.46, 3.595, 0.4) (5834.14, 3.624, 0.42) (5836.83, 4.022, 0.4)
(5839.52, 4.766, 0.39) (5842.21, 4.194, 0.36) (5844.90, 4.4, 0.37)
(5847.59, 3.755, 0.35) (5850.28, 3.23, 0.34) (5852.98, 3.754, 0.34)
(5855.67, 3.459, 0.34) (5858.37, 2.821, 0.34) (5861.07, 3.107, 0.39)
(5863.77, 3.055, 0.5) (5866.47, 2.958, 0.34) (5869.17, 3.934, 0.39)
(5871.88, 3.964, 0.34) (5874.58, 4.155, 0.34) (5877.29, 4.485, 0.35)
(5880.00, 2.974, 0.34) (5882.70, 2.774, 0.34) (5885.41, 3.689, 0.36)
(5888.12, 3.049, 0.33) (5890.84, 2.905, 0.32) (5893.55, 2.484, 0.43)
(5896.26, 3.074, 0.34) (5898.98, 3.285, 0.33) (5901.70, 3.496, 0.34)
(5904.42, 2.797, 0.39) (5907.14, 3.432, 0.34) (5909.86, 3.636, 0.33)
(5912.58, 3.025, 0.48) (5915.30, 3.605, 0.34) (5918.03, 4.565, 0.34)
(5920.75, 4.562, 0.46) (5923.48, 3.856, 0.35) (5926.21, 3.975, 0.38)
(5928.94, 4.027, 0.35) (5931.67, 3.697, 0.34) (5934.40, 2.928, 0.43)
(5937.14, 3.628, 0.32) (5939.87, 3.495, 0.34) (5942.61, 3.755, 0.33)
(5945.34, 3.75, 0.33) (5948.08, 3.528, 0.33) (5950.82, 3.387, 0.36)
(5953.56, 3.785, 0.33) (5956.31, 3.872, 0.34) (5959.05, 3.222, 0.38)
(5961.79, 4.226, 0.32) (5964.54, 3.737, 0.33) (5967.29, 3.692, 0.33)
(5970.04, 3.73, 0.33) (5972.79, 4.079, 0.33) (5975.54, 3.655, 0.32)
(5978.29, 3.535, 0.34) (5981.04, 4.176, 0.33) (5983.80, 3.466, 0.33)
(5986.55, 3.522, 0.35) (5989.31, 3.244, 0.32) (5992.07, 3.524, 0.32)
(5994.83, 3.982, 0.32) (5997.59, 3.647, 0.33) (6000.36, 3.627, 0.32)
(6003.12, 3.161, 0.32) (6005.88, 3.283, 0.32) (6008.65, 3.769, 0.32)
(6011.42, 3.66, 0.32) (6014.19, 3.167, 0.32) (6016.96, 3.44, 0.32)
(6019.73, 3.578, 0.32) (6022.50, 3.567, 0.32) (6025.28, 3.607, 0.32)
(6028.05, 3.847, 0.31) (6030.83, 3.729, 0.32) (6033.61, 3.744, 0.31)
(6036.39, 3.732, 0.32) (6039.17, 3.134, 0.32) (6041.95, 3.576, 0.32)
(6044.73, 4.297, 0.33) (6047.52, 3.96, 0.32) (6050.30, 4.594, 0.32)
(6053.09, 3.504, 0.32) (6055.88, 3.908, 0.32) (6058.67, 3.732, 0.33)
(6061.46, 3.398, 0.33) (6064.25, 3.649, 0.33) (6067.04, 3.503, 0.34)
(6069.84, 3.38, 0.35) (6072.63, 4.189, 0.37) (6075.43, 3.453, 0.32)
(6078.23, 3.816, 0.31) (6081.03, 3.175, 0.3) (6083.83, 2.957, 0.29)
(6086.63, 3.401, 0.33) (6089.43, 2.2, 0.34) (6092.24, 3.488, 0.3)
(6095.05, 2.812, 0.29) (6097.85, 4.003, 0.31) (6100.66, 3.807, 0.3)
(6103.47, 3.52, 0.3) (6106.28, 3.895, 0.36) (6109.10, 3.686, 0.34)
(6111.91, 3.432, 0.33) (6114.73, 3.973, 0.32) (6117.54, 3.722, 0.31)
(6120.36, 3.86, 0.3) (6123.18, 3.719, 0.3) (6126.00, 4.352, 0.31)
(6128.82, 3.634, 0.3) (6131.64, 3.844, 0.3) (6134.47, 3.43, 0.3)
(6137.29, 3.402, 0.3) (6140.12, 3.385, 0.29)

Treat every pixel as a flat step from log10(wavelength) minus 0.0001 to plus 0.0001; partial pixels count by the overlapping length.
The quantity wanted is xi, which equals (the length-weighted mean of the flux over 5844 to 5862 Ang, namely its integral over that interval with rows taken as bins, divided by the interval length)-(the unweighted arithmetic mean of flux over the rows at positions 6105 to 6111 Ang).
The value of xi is -0.30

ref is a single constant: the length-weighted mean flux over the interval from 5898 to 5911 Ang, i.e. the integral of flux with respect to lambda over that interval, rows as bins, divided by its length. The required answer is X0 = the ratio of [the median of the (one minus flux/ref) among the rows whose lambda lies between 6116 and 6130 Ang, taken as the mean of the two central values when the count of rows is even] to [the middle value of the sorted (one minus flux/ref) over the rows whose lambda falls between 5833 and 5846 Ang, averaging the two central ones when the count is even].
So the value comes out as 0.46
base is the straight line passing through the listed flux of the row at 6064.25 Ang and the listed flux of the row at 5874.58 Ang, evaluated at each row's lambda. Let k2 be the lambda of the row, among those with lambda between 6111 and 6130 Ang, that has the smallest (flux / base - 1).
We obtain 6111.91 Ang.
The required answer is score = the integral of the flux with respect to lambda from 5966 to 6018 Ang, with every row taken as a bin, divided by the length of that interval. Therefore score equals 3.60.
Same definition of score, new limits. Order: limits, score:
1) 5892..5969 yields 3.59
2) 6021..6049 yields 3.72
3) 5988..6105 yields 3.57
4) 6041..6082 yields 3.75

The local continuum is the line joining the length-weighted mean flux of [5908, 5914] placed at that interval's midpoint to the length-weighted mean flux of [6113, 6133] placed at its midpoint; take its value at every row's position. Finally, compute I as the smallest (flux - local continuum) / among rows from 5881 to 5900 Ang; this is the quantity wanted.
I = -0.8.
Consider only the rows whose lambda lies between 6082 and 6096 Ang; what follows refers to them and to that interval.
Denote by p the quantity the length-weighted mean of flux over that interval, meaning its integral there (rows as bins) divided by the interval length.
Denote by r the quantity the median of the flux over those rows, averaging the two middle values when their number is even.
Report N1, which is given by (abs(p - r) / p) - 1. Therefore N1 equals -0.991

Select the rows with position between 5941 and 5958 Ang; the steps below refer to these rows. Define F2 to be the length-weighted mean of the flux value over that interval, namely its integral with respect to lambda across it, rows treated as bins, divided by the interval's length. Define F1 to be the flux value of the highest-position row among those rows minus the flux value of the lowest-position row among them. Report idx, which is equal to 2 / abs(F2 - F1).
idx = 0.56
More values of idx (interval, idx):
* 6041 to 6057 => 0.55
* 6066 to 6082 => 0.51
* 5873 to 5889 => 0.43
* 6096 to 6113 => 0.47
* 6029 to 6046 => 0.64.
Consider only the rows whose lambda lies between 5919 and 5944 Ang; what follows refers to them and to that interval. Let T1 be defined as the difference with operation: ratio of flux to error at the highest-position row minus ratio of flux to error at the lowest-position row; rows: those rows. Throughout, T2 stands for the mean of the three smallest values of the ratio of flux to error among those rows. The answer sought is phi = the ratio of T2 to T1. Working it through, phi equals 6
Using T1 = 1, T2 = 9.0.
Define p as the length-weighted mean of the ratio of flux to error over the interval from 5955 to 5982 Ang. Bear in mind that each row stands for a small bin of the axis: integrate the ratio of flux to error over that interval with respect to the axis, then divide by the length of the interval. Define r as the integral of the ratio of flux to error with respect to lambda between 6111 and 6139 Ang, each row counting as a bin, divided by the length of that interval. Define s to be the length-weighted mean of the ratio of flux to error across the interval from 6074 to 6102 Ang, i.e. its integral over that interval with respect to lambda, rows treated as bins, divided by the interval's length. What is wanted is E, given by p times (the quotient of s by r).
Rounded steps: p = 11.4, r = 12.2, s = 10.8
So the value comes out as 10.0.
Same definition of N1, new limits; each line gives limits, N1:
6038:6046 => -0.973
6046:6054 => -0.977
